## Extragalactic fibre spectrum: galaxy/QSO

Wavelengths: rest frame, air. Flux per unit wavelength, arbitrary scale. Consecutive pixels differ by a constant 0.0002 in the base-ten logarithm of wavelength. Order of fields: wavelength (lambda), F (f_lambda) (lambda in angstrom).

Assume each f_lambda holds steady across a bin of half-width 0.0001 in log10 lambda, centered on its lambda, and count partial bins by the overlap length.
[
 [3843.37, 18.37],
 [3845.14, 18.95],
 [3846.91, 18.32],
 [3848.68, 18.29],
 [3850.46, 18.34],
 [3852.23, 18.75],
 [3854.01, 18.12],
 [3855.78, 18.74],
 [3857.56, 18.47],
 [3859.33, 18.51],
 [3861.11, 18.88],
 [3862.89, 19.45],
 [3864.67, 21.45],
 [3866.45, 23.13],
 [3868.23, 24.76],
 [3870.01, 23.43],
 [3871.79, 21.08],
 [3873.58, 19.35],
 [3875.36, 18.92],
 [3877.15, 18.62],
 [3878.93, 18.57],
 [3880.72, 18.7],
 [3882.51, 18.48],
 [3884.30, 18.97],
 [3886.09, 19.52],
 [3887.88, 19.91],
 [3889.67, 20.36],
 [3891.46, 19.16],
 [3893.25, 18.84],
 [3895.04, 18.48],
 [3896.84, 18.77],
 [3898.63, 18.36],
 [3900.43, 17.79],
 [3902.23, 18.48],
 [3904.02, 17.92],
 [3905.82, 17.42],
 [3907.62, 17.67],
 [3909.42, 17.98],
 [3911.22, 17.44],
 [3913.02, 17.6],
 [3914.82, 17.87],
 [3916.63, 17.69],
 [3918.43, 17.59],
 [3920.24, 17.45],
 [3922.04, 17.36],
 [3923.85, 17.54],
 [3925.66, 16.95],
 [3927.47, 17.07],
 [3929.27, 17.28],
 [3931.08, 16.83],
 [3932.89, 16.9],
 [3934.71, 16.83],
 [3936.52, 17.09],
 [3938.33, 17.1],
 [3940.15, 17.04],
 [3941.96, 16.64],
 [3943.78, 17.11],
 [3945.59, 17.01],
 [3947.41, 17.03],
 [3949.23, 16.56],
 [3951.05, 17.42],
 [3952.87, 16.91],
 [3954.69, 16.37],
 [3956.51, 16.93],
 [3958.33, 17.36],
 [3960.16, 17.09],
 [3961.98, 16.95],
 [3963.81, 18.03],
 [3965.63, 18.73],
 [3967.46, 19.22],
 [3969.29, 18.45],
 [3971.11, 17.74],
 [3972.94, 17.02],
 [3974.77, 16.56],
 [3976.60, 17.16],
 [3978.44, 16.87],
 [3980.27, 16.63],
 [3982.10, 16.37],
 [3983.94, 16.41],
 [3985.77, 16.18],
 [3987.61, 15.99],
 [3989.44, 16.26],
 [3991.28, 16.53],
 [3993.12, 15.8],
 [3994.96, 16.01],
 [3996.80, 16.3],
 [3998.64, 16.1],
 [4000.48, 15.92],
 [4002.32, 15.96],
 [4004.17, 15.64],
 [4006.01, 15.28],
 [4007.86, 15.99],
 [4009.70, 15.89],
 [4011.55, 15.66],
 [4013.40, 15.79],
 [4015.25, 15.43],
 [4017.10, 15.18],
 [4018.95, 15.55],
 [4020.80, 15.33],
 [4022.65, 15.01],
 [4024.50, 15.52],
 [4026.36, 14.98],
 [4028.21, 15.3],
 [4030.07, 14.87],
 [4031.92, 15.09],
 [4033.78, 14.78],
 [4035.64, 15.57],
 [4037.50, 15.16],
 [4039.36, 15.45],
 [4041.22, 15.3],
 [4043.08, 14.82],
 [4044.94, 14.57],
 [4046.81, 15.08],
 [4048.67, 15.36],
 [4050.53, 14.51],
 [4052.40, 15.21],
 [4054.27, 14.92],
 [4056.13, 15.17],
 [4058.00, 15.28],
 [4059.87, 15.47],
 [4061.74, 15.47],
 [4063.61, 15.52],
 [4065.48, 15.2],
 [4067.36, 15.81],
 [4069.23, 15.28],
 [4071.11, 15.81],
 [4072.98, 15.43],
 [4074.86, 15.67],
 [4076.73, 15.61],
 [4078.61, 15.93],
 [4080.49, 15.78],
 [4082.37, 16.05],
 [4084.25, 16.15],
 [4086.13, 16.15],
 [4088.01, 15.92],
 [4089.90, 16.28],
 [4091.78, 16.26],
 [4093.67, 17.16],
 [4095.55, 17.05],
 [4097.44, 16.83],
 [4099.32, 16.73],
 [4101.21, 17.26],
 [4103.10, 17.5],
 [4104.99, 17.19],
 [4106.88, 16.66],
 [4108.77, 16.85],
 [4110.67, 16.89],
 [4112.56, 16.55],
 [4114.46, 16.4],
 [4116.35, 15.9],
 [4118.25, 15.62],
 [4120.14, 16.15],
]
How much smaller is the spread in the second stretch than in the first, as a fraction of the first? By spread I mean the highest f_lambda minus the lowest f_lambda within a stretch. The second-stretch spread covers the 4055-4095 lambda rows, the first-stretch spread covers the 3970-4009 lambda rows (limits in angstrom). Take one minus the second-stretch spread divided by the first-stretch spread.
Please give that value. 0.2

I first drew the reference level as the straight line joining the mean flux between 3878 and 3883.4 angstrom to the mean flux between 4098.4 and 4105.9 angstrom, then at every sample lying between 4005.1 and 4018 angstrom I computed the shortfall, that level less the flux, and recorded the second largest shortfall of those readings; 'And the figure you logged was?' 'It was 2.5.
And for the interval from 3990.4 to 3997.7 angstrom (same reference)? 1.8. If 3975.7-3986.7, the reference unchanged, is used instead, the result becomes 1.6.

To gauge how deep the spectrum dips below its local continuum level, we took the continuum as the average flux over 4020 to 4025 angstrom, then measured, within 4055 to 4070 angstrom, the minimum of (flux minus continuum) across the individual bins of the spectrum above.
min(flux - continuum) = -0.1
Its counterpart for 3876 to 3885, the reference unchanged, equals 3.2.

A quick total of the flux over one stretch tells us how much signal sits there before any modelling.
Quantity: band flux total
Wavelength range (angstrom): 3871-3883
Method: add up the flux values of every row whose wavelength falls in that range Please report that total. 133.7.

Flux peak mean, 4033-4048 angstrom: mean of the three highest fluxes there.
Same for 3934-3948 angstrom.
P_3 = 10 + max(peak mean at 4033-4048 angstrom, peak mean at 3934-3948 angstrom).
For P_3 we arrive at 27.1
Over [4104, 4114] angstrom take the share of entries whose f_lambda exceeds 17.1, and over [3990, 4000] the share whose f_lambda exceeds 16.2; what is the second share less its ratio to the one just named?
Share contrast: -1.6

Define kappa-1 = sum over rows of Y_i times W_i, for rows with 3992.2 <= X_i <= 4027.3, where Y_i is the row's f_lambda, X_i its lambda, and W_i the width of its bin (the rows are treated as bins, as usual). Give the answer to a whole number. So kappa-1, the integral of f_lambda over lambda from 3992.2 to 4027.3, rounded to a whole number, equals 549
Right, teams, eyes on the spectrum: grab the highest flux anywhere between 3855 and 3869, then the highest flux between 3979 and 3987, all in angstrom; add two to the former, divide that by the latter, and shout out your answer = 1.6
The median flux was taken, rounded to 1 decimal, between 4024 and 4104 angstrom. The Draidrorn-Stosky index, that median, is 15.5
